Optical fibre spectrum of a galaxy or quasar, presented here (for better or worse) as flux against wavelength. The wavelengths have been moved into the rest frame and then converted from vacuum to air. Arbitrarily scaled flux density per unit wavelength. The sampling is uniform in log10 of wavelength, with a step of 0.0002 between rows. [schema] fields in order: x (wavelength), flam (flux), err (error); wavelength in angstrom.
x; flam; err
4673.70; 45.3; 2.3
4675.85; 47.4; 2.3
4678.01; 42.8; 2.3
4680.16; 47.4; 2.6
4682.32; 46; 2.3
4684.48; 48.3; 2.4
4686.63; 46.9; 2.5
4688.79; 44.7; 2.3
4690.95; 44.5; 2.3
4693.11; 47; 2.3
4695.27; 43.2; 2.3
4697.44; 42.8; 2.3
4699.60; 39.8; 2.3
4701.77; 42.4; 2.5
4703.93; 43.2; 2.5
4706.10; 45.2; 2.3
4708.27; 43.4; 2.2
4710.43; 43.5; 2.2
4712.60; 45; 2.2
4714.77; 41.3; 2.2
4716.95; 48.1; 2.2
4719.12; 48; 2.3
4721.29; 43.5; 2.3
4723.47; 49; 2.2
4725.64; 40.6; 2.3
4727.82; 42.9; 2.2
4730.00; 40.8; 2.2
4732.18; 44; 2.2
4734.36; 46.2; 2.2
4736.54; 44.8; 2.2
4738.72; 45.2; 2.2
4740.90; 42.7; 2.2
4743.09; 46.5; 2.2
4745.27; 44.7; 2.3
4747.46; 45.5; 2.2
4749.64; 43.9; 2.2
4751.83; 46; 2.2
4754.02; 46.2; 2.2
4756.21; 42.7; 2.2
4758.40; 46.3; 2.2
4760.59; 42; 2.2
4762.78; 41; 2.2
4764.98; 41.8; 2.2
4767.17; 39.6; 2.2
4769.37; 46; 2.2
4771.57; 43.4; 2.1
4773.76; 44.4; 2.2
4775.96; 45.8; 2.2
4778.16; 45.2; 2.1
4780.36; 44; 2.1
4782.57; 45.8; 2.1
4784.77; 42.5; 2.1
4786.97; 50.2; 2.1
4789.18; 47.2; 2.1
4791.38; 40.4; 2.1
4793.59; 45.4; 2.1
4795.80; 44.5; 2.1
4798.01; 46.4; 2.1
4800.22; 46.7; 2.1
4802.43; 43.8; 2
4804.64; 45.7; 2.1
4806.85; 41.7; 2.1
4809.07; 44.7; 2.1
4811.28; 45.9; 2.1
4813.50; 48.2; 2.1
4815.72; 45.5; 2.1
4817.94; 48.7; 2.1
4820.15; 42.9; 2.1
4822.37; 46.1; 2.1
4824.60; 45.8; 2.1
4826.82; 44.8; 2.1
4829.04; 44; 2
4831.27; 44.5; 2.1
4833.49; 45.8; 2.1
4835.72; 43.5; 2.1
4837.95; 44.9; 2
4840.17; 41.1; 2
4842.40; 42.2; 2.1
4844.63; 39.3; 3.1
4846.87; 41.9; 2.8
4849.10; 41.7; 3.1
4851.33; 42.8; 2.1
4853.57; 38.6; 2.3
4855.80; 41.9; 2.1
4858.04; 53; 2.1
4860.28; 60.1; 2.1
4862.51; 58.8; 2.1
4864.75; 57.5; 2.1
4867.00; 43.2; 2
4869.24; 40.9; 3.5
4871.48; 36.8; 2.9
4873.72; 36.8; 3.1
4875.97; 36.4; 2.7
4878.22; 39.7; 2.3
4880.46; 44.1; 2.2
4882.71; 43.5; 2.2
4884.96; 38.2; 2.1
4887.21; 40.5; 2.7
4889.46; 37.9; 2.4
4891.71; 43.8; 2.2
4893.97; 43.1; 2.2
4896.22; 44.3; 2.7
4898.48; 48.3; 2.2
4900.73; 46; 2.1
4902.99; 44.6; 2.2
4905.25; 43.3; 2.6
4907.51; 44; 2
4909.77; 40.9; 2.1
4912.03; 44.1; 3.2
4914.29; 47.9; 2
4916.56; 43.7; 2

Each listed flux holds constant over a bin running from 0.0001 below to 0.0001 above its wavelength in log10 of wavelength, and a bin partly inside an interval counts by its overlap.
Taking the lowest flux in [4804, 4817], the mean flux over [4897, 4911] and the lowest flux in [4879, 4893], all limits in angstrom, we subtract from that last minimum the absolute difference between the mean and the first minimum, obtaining 35.1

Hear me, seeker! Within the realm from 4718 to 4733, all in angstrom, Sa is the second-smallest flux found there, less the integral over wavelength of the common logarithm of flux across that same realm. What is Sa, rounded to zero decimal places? 16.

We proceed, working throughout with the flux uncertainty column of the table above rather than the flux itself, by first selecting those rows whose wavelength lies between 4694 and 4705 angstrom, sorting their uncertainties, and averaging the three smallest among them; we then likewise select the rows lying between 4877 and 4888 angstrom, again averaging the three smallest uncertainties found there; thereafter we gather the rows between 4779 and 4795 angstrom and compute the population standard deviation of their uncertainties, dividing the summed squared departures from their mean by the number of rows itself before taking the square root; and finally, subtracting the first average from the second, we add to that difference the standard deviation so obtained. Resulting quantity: -0.13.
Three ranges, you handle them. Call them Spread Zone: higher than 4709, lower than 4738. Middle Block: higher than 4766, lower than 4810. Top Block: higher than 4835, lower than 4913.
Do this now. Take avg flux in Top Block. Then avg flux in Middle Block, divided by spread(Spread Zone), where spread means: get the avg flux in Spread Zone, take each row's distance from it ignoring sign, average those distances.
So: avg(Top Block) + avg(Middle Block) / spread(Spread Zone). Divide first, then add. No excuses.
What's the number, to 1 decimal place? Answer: 63.7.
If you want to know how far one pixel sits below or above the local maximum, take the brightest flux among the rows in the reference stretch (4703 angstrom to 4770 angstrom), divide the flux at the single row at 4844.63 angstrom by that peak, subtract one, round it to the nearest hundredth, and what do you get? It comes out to -0.20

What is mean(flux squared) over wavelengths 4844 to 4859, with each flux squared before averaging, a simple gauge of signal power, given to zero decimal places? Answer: 1846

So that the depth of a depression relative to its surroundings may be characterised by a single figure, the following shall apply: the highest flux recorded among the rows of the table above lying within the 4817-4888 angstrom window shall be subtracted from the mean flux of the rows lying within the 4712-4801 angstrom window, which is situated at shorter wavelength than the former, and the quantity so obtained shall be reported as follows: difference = -15.6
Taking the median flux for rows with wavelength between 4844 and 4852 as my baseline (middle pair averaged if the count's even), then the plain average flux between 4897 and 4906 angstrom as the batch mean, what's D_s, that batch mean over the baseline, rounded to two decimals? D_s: 1.09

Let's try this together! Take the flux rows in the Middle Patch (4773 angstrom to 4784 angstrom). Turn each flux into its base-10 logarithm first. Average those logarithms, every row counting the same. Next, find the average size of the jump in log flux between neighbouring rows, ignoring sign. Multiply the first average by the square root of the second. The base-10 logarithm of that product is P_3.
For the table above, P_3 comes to -0.74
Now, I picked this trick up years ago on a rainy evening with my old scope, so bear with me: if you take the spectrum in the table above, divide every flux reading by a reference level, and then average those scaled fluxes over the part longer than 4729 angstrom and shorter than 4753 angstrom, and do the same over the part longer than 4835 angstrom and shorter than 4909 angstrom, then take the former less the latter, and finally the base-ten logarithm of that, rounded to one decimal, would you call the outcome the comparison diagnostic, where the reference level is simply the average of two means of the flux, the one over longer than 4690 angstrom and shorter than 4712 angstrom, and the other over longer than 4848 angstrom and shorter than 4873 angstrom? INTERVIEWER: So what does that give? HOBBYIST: -1.7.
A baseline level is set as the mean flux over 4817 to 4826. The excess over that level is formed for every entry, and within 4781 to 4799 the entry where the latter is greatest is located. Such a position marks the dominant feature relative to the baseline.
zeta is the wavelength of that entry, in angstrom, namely 4786.97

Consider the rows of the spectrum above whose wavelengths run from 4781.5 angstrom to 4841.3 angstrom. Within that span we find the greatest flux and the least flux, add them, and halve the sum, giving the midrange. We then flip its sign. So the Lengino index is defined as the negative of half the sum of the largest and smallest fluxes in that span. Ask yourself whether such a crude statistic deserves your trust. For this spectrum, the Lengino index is -45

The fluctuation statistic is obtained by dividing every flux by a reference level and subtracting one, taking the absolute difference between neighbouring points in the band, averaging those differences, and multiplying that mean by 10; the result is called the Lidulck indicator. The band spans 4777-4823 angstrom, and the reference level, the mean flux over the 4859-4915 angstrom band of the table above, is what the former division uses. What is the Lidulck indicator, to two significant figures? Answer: 0.70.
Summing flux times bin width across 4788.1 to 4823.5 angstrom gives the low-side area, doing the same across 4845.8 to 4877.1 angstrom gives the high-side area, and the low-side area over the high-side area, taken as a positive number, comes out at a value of 1.1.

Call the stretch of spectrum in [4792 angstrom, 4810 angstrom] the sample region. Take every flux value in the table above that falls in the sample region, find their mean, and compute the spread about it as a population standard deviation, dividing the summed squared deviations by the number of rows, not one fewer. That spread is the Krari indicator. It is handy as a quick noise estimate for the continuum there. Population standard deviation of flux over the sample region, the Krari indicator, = 1.50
